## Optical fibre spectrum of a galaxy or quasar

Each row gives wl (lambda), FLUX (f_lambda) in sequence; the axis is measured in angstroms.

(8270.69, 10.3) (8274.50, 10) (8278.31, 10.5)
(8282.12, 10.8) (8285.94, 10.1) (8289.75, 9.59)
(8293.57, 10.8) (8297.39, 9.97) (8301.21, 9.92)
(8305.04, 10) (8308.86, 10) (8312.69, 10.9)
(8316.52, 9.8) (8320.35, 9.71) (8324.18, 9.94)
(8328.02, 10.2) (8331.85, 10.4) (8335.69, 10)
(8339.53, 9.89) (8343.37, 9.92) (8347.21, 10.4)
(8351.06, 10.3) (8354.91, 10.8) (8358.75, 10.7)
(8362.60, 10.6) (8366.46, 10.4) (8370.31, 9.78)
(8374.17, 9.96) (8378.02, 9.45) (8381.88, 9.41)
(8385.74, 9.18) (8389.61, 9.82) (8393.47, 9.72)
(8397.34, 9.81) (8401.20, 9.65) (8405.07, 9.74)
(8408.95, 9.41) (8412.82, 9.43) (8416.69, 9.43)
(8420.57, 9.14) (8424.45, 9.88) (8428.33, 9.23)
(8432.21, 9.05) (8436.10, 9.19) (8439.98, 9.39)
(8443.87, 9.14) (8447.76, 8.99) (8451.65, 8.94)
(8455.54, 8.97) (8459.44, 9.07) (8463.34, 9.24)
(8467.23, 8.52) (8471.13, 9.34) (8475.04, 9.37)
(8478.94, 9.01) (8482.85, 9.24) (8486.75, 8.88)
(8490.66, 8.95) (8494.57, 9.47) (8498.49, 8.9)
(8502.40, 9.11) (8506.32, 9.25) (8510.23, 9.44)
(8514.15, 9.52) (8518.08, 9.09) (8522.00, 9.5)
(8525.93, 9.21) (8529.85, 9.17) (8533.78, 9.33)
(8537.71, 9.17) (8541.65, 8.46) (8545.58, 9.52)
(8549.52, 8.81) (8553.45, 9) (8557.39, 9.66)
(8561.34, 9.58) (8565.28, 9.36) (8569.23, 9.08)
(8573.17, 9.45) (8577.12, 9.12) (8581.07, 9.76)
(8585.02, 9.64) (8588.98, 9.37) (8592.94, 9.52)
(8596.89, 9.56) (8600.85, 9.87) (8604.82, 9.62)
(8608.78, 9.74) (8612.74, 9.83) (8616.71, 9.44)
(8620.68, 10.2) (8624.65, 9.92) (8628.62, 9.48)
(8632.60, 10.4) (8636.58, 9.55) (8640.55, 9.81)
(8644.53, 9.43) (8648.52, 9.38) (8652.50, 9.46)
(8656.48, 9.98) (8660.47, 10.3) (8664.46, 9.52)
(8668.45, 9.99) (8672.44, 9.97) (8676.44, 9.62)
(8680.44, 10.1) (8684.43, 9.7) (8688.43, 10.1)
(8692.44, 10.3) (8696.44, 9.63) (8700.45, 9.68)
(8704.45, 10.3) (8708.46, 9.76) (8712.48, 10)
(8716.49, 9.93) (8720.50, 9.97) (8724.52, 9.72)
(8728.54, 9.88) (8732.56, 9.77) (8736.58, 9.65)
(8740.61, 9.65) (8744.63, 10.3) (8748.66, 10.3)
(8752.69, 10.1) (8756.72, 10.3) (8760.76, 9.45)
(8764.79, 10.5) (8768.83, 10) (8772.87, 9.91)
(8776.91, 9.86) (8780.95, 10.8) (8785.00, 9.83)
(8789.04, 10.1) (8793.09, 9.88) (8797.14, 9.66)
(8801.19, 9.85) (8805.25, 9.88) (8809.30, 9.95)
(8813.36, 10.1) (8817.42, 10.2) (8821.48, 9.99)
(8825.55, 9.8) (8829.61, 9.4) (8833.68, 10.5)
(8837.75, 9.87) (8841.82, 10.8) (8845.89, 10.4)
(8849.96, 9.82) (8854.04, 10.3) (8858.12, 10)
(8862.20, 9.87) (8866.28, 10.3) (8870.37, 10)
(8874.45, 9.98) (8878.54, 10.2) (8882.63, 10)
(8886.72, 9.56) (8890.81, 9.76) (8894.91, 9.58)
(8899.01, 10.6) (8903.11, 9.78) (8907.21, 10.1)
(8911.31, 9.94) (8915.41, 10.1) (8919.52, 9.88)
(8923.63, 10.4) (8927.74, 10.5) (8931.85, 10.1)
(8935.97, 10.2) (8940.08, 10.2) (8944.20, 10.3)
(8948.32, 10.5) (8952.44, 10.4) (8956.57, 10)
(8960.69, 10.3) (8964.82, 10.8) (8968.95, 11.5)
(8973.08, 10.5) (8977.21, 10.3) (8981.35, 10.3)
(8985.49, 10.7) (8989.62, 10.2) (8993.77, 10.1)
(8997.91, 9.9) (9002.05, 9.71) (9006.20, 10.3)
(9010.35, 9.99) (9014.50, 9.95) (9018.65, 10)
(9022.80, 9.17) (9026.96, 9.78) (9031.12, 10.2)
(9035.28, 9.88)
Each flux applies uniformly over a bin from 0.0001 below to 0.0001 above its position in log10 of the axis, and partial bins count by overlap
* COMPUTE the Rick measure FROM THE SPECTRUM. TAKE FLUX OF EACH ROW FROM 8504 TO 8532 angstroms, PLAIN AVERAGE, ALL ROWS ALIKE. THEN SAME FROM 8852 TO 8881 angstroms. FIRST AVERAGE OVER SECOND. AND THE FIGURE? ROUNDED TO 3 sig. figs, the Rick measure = 0.923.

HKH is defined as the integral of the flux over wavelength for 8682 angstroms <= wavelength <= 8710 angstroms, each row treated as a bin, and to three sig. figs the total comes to 278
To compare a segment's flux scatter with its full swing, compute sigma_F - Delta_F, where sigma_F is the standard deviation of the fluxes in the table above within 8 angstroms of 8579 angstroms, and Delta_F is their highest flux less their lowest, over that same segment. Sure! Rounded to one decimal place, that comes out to -0.4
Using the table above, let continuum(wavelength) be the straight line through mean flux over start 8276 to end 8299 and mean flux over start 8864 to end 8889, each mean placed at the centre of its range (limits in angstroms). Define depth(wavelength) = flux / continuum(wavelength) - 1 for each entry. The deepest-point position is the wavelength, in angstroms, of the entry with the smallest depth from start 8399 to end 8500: 8467.23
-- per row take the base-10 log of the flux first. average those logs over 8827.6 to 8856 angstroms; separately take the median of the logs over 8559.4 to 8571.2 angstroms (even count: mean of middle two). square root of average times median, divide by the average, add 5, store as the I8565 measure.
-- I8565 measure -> 5.98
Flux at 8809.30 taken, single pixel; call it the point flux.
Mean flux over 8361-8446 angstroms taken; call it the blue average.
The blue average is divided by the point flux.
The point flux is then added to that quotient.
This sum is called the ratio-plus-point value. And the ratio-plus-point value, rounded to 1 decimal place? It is 10.9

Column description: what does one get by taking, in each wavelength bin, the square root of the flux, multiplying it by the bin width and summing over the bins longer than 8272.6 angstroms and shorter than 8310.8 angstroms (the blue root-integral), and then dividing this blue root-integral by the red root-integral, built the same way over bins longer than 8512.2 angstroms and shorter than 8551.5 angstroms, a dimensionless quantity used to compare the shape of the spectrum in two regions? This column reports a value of 1.02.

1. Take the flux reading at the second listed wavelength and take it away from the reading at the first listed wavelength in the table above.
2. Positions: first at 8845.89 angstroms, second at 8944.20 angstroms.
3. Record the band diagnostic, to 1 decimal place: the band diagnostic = 0.1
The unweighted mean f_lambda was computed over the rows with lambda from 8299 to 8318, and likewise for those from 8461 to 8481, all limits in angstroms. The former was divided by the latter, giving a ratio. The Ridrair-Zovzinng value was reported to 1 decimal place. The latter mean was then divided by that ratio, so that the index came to 8.2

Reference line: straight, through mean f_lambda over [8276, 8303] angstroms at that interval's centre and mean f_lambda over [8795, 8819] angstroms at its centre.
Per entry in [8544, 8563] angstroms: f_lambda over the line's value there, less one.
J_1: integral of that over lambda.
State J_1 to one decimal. -1.5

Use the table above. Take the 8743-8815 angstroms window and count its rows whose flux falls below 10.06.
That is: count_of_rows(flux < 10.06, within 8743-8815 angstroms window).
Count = 10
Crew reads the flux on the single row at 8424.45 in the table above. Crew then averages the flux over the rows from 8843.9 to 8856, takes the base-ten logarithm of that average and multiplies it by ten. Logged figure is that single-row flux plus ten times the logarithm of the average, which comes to 19.95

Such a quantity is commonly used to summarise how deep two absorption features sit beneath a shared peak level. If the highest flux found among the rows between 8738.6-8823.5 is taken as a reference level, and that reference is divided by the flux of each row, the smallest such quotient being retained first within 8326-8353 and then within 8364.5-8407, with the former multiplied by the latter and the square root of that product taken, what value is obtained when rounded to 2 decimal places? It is 1.04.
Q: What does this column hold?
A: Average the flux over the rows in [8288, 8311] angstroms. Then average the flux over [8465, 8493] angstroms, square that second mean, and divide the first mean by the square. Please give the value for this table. 0.123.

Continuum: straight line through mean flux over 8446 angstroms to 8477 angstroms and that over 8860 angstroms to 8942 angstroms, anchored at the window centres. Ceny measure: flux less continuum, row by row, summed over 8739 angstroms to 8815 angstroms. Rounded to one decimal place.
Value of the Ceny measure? 4.8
